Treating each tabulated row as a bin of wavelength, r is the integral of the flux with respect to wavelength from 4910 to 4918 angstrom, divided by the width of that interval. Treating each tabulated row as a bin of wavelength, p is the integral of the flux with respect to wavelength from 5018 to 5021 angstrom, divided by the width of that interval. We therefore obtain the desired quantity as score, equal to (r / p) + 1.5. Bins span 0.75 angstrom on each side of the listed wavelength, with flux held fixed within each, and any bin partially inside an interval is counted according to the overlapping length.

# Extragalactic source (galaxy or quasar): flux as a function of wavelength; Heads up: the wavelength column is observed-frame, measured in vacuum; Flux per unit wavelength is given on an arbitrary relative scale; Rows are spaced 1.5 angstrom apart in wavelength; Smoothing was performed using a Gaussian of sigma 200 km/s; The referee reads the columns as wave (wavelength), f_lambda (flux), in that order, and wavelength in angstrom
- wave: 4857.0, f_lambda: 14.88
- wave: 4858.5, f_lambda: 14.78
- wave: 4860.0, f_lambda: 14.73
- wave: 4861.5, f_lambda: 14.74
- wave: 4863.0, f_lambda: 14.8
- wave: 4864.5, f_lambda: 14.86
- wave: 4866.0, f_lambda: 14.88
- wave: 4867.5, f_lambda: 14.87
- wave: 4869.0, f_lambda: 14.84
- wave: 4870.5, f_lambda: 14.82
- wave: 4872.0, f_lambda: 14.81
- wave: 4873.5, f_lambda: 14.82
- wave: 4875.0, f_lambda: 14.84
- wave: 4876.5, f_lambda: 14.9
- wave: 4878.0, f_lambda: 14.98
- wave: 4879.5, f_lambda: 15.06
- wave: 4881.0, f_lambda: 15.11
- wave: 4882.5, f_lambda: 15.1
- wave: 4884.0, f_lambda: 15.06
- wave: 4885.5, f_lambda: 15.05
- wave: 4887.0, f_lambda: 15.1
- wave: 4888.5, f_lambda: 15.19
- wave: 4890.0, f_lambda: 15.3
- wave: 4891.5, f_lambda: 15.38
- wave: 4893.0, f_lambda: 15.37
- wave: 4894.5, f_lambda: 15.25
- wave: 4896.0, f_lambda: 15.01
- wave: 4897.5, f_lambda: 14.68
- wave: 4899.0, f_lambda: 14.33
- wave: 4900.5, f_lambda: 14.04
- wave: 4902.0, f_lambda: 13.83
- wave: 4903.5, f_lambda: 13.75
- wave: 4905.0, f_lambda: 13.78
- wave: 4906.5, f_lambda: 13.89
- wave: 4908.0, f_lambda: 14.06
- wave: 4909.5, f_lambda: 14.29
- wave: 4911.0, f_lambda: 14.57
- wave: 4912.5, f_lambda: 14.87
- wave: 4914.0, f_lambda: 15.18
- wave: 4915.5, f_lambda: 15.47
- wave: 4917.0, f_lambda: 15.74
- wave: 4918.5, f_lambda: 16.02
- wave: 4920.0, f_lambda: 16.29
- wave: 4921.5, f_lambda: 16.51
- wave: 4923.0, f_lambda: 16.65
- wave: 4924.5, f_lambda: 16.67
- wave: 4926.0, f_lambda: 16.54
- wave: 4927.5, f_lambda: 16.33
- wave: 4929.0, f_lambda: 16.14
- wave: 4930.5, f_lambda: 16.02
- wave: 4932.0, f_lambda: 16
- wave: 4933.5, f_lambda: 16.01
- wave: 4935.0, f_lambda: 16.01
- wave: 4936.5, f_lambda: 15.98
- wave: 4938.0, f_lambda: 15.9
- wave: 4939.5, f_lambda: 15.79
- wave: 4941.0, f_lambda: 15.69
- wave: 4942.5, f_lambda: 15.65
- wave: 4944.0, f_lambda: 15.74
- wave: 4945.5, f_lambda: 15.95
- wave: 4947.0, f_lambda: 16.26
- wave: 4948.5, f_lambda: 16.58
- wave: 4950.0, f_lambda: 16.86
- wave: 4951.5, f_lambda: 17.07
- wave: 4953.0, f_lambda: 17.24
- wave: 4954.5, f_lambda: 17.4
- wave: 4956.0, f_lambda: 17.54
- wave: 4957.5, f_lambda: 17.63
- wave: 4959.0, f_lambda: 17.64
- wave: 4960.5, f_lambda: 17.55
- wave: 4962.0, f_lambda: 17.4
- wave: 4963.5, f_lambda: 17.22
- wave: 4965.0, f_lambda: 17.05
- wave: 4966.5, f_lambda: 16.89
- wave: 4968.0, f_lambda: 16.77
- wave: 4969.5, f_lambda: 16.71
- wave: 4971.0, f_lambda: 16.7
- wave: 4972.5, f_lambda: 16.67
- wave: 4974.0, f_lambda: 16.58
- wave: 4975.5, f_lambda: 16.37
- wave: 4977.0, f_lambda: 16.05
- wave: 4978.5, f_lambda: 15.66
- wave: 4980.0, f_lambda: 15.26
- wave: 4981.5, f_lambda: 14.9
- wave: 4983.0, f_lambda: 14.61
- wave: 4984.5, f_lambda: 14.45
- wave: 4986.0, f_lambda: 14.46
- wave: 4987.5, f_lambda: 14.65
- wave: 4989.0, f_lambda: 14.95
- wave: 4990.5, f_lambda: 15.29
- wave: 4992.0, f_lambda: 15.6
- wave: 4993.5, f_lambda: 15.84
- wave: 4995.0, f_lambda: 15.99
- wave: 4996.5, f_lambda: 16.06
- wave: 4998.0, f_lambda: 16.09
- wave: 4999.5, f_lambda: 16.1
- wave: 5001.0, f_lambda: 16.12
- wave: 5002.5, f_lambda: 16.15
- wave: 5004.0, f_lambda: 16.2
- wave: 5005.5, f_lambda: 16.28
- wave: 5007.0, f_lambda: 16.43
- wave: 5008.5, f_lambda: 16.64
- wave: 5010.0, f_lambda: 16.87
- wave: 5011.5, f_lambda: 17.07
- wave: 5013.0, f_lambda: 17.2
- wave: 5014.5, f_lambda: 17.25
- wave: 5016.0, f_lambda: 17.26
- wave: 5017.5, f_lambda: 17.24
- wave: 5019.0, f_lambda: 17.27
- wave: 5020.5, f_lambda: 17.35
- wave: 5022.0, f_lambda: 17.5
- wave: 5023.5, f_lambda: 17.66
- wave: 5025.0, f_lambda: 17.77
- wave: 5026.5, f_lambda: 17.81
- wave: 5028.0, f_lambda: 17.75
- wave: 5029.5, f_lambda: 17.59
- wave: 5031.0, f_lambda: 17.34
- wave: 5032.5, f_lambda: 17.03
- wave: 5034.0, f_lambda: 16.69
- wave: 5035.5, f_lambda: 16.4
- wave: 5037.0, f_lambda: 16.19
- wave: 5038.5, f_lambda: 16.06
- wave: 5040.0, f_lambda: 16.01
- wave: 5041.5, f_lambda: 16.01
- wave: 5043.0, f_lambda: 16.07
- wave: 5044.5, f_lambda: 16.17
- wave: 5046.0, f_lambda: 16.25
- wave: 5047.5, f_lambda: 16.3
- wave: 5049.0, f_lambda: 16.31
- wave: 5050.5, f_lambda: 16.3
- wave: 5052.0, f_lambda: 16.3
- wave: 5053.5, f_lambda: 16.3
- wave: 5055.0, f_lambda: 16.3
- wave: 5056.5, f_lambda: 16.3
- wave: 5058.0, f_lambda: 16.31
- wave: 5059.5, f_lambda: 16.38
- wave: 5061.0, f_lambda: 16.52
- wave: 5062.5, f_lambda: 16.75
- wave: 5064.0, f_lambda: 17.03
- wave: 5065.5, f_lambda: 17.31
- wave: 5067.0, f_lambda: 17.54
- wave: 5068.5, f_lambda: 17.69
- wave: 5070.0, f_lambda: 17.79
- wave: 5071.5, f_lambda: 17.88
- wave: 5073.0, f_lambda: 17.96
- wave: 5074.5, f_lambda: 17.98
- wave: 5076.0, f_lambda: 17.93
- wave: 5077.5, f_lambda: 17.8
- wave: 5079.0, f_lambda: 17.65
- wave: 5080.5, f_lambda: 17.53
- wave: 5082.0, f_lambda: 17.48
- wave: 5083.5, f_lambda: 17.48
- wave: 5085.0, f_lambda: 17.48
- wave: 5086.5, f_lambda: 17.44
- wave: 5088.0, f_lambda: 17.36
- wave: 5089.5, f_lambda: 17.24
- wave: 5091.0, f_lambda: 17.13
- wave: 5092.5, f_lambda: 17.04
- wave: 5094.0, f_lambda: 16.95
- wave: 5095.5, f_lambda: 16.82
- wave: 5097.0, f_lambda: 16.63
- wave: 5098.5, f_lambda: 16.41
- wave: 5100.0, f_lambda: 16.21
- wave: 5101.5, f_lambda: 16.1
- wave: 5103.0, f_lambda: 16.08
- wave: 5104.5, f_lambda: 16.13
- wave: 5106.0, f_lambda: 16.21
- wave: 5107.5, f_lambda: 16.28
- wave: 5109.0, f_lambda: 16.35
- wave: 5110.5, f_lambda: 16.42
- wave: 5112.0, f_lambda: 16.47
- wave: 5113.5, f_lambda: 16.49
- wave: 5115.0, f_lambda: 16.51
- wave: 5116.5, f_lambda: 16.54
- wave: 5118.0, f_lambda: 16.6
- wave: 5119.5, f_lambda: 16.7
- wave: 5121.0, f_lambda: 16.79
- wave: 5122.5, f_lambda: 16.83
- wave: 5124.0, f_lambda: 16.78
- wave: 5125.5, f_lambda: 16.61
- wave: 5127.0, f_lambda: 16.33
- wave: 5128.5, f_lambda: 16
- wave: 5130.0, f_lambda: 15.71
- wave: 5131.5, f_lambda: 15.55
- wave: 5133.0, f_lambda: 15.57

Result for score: 2.38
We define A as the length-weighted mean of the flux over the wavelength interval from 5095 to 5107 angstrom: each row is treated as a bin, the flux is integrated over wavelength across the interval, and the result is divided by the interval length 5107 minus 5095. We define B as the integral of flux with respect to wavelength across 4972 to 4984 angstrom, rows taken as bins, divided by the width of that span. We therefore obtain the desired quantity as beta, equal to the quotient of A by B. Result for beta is 1.04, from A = 16.3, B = 15.7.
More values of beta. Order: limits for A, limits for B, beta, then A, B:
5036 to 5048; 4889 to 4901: 1.08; 16.1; 14.9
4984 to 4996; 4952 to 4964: 0.87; 15.2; 17.4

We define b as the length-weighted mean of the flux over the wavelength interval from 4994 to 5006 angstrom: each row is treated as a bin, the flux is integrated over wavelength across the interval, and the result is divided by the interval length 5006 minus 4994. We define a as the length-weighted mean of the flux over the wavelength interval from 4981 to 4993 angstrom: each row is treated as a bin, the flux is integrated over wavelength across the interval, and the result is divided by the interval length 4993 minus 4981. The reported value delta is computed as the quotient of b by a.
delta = 1.08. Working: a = 14.9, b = 16.1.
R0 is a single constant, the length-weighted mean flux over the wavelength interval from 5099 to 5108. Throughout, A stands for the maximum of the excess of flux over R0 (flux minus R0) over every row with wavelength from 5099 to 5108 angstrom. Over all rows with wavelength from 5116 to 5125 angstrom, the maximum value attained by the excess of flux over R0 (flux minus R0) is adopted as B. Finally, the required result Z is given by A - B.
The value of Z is -0.55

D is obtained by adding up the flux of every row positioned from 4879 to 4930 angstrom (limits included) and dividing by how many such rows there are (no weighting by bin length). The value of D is 15.2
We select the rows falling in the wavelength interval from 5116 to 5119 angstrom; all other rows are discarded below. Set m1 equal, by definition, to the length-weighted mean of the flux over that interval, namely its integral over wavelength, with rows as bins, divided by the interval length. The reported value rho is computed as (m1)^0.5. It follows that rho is 4.07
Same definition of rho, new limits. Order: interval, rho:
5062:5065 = 4.12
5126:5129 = 4.03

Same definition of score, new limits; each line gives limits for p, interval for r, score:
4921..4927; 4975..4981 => 2.45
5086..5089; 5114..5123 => 2.46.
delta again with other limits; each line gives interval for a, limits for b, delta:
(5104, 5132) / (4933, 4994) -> 0.99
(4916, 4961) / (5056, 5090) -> 1.06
